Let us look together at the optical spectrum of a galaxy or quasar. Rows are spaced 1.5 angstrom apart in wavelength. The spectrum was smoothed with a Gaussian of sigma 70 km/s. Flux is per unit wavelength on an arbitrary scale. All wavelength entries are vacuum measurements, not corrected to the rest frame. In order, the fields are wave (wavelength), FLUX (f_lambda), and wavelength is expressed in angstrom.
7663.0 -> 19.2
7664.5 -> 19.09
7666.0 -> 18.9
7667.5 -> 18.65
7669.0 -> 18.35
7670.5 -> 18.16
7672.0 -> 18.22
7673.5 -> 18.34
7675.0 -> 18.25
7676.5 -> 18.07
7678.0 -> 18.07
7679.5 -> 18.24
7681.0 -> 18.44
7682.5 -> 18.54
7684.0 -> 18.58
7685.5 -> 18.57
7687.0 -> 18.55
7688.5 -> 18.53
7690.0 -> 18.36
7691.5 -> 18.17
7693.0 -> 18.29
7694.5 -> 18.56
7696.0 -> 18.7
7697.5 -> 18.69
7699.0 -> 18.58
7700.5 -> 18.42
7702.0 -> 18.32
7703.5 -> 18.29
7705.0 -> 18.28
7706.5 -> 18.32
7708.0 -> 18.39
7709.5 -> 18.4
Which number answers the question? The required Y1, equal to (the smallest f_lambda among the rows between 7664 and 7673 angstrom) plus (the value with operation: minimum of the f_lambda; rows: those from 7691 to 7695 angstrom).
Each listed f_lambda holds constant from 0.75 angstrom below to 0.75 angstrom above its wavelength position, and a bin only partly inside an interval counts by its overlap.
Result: 36.3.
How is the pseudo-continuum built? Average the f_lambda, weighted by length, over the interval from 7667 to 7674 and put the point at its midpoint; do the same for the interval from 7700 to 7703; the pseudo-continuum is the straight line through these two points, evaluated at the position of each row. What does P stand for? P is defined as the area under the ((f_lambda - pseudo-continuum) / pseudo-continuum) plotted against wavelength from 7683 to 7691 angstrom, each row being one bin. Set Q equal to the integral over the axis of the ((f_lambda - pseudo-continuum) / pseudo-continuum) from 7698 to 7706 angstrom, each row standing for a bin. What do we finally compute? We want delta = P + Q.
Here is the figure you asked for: 0.08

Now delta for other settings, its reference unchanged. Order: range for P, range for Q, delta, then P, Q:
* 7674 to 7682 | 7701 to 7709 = -0.06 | -0.05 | -0.02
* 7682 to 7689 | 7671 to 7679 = 0.02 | 0.08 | -0.06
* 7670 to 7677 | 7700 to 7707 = -0.06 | -0.05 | -0.01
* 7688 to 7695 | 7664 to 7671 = 0.12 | 0.01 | 0.11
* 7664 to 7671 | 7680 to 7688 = 0.19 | 0.11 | 0.08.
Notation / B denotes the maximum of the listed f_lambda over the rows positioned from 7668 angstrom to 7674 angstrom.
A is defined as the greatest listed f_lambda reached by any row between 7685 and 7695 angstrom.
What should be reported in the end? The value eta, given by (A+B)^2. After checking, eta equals 1363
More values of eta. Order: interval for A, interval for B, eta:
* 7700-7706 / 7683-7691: 1369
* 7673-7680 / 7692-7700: 1372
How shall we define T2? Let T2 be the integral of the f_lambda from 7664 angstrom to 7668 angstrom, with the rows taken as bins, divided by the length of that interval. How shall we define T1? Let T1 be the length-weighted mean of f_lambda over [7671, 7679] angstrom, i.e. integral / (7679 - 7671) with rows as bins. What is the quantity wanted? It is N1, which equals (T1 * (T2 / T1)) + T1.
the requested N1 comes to 37.07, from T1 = 18.2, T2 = 18.9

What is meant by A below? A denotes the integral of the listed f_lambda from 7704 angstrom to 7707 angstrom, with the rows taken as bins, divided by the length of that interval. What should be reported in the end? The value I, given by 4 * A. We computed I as 73.2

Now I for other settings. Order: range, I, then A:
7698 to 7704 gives 73.7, 18.4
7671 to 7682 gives 73.0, 18.2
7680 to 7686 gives 74.1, 18.5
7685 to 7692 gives 73.8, 18.4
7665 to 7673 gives 73.9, 18.5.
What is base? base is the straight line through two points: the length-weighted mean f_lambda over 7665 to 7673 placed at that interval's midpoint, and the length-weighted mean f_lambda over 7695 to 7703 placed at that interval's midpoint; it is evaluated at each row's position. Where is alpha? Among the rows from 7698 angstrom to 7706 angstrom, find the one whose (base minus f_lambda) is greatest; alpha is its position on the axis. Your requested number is 7705.0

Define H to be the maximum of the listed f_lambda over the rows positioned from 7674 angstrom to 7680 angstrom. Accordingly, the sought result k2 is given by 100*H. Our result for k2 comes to 1825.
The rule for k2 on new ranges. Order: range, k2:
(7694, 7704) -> 1870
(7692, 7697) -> 1870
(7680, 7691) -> 1858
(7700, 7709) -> 1842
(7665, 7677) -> 1890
